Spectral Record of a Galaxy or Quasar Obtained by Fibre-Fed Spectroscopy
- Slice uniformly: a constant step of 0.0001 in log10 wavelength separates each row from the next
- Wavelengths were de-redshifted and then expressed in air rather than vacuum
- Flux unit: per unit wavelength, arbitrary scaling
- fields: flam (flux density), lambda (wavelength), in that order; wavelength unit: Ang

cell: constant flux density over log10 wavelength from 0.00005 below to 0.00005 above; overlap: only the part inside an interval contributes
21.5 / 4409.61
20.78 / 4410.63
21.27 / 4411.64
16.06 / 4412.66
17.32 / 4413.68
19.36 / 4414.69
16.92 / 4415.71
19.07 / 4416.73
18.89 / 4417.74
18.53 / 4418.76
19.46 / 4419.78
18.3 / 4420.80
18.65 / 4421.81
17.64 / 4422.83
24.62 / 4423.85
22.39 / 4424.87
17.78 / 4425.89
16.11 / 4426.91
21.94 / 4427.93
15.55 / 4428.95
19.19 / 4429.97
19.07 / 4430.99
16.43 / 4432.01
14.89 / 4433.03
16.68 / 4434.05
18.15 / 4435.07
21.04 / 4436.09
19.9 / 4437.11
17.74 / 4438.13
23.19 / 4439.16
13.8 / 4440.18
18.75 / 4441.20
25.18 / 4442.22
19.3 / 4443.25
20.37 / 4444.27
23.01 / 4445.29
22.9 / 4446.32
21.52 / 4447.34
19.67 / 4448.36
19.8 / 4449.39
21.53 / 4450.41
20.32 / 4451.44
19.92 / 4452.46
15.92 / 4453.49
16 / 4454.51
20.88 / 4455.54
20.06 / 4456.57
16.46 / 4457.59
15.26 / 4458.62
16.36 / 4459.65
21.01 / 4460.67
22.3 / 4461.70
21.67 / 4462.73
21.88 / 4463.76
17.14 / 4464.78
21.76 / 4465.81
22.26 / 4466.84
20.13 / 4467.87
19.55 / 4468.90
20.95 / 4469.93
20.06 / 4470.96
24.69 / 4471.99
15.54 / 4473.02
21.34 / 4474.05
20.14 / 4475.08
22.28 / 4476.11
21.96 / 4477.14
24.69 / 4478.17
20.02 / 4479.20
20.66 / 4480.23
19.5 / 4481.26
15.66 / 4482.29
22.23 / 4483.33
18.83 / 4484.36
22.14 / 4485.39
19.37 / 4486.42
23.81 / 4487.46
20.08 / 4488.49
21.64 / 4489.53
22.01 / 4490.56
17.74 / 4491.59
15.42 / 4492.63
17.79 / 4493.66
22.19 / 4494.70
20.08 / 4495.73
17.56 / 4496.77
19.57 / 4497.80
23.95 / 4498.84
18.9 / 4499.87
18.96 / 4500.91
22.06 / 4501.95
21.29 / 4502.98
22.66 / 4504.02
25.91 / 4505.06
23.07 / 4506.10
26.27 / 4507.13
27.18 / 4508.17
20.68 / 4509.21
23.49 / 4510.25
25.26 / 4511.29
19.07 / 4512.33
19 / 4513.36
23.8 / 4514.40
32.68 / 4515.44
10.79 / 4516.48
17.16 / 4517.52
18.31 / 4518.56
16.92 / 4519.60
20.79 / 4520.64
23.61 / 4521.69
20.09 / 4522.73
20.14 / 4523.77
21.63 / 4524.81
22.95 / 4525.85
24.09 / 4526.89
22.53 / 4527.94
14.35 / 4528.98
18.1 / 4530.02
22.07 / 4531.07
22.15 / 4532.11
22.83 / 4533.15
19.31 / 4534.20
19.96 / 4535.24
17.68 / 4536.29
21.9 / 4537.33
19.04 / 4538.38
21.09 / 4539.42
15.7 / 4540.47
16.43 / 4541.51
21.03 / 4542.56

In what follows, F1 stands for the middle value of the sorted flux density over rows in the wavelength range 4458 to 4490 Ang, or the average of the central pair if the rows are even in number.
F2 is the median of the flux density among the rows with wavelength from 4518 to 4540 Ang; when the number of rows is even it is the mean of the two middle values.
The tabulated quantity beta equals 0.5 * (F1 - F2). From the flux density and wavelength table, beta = 0.1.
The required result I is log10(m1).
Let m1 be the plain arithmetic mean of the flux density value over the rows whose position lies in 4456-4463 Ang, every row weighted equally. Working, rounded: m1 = 19.0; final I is 1.28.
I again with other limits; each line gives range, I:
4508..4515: 1.35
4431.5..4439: 1.25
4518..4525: 1.31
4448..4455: 1.28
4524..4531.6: 1.32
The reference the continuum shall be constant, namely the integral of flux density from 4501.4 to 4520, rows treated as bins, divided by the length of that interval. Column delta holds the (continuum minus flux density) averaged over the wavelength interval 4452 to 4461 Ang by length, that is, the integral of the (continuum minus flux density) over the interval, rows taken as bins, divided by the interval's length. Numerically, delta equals 4.1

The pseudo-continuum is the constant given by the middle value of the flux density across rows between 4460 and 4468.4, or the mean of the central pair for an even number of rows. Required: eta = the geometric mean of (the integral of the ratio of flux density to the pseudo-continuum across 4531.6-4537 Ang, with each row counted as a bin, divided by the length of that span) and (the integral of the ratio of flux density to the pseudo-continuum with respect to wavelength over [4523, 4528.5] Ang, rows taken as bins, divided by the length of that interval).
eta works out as 0.979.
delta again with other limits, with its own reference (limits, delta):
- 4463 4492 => 1.3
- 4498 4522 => 0.2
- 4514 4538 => 1.4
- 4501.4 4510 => -1.6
